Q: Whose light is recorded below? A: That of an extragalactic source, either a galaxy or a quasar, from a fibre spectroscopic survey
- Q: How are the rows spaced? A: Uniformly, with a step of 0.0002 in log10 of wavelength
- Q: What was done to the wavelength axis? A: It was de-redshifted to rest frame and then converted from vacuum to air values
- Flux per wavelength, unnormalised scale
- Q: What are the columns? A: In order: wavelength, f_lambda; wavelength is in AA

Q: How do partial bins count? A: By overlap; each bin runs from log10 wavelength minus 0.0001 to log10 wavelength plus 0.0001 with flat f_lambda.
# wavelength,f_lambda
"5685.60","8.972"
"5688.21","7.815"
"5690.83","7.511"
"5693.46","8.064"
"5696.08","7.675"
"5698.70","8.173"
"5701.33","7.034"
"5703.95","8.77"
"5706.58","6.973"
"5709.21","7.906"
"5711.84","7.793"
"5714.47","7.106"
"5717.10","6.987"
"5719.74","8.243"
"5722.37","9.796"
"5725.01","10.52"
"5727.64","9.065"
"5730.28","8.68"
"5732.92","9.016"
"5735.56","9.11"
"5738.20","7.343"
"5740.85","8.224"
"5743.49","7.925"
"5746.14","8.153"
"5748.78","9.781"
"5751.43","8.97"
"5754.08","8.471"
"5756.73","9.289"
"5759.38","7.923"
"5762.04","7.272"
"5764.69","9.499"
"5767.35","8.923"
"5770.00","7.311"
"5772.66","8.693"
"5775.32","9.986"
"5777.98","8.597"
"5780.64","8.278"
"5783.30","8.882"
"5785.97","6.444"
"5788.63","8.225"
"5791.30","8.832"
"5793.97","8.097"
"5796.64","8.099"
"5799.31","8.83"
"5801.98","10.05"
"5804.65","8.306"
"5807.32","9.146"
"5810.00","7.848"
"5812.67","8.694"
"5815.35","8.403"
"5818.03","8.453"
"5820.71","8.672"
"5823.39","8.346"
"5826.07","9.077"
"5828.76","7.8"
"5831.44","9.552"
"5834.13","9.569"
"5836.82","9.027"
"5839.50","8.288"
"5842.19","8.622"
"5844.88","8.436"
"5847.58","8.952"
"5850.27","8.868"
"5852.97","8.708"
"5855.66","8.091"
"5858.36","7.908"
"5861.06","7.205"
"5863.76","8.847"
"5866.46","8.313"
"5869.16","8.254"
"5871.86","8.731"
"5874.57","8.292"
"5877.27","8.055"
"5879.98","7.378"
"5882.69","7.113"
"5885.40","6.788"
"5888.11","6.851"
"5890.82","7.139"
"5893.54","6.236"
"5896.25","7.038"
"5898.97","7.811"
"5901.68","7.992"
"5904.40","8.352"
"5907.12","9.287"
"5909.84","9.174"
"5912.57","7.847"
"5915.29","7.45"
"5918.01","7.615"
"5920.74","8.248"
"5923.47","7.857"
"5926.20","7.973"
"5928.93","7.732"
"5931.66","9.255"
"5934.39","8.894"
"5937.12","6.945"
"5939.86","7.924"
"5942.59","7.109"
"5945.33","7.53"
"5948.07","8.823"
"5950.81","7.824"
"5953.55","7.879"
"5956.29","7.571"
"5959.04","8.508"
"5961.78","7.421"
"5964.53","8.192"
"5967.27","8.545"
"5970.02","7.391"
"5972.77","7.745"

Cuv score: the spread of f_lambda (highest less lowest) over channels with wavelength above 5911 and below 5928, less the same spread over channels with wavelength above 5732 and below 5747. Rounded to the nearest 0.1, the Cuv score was -1.0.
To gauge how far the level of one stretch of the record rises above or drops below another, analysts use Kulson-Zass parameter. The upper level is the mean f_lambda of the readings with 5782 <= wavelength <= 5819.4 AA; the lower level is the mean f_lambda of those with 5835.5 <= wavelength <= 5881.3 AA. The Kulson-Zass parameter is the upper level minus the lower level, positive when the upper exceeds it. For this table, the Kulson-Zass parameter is 0.10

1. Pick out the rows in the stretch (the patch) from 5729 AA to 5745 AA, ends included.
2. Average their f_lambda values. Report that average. 8.38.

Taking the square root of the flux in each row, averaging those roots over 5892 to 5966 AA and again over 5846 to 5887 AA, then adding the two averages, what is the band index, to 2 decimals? 5.66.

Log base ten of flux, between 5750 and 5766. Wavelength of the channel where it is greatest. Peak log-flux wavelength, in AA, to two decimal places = 5764.69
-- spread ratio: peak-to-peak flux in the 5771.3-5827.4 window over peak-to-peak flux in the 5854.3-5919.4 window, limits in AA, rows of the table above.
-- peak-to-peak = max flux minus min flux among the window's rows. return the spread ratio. 1.18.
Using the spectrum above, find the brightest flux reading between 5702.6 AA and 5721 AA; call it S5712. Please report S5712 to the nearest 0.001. 8.770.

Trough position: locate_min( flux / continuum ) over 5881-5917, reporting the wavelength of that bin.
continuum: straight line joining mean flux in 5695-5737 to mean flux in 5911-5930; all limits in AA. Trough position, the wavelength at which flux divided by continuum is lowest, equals 5893.54 AA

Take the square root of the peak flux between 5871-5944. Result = 3.05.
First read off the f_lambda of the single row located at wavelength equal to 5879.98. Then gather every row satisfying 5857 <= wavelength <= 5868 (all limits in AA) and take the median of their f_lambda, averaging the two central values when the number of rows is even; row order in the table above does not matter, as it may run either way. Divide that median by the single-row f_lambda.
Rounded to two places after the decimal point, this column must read 1.10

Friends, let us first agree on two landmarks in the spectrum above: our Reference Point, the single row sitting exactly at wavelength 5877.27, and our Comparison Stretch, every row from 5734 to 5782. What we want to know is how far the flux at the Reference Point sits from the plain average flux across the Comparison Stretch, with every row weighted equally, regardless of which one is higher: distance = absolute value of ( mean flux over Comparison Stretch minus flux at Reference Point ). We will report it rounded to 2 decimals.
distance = 0.49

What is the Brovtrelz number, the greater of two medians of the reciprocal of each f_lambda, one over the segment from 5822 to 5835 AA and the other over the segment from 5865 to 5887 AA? 0.123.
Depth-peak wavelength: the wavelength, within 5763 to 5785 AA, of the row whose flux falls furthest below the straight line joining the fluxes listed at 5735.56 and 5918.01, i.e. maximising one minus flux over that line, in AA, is 5770.00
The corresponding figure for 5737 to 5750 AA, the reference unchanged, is 5738.20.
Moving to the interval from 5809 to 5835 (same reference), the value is 5810.00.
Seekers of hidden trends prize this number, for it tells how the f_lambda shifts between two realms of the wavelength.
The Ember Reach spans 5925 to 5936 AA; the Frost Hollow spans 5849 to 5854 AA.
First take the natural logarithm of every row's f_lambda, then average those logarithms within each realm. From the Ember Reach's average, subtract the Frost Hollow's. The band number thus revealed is -0.04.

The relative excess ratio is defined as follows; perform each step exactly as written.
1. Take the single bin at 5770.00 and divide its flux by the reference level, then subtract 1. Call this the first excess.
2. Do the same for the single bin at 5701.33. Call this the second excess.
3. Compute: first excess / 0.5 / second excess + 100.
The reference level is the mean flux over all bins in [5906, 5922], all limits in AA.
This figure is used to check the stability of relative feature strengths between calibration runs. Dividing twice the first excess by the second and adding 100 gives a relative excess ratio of 102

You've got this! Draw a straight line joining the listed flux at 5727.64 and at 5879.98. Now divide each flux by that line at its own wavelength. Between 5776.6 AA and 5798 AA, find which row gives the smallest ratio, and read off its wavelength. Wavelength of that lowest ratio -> 5785.97 AA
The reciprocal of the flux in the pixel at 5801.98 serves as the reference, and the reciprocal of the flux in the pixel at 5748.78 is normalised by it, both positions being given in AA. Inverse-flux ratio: 1.03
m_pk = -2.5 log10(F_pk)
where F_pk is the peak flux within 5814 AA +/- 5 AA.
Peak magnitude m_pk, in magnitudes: -2.35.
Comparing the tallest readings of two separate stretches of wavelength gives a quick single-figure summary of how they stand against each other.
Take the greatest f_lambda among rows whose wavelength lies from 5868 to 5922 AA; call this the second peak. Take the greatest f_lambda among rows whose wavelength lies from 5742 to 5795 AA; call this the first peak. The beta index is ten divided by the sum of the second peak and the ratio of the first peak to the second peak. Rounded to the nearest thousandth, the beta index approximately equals 0.965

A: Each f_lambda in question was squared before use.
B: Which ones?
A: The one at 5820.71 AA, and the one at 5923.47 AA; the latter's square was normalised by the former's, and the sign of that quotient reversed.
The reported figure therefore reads -0.82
